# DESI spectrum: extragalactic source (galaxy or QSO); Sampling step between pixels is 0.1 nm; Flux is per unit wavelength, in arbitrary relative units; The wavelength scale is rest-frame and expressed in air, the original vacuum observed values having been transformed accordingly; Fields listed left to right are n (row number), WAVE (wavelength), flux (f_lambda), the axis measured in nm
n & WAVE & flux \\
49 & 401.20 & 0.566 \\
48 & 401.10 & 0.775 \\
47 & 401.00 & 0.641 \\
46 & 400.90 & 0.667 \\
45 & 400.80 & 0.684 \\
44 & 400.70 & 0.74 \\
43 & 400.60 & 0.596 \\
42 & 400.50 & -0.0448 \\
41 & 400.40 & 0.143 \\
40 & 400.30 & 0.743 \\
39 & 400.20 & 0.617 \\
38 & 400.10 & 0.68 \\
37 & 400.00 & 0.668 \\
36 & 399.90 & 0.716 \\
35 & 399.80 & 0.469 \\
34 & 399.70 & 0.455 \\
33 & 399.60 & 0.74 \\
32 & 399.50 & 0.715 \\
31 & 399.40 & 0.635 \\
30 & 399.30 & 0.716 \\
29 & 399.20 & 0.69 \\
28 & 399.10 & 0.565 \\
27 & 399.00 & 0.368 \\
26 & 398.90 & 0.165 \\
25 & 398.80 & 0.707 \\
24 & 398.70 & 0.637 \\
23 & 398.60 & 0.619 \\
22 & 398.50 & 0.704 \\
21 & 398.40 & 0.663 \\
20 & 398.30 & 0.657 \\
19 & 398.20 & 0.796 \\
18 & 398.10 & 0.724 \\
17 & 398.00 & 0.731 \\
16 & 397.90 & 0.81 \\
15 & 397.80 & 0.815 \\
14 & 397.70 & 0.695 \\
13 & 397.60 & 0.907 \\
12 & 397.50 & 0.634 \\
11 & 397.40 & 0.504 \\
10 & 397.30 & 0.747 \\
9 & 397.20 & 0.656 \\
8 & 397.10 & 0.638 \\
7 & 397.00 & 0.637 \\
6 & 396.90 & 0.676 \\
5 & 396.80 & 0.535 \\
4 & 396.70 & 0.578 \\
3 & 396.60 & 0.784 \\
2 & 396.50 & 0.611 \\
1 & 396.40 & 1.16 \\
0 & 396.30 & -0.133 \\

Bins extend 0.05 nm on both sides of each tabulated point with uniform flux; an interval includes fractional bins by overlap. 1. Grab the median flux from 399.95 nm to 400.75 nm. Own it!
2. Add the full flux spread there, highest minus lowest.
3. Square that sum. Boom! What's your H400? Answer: 2.0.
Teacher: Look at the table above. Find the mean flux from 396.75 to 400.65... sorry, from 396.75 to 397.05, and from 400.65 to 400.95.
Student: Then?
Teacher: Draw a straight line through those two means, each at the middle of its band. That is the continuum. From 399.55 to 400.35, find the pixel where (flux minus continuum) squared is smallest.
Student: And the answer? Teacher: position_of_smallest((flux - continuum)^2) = 400.10 nm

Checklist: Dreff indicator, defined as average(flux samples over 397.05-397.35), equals 0.68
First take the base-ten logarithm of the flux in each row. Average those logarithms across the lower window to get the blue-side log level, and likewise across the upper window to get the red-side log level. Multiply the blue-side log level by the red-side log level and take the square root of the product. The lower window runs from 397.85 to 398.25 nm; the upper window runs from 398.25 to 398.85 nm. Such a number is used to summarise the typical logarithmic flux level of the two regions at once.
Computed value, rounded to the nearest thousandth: 0.144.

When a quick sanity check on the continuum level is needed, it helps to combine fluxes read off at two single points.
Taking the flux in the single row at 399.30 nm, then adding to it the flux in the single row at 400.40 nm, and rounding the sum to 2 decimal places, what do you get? 0.86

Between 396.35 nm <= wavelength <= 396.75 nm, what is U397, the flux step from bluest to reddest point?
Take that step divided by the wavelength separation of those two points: -1.94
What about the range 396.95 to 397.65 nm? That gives 0.45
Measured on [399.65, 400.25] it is 0.32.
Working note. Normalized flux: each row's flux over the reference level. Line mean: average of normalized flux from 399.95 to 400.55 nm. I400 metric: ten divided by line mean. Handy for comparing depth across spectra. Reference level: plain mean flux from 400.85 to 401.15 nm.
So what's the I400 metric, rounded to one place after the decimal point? 14.8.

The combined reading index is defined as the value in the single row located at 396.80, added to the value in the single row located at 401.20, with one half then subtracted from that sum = 0.60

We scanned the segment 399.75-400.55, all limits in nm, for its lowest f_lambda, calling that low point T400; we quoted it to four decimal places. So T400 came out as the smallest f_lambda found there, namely -0.0448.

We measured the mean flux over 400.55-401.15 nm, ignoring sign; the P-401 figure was 0.684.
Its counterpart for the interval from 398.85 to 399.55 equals 0.551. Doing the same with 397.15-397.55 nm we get 0.635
